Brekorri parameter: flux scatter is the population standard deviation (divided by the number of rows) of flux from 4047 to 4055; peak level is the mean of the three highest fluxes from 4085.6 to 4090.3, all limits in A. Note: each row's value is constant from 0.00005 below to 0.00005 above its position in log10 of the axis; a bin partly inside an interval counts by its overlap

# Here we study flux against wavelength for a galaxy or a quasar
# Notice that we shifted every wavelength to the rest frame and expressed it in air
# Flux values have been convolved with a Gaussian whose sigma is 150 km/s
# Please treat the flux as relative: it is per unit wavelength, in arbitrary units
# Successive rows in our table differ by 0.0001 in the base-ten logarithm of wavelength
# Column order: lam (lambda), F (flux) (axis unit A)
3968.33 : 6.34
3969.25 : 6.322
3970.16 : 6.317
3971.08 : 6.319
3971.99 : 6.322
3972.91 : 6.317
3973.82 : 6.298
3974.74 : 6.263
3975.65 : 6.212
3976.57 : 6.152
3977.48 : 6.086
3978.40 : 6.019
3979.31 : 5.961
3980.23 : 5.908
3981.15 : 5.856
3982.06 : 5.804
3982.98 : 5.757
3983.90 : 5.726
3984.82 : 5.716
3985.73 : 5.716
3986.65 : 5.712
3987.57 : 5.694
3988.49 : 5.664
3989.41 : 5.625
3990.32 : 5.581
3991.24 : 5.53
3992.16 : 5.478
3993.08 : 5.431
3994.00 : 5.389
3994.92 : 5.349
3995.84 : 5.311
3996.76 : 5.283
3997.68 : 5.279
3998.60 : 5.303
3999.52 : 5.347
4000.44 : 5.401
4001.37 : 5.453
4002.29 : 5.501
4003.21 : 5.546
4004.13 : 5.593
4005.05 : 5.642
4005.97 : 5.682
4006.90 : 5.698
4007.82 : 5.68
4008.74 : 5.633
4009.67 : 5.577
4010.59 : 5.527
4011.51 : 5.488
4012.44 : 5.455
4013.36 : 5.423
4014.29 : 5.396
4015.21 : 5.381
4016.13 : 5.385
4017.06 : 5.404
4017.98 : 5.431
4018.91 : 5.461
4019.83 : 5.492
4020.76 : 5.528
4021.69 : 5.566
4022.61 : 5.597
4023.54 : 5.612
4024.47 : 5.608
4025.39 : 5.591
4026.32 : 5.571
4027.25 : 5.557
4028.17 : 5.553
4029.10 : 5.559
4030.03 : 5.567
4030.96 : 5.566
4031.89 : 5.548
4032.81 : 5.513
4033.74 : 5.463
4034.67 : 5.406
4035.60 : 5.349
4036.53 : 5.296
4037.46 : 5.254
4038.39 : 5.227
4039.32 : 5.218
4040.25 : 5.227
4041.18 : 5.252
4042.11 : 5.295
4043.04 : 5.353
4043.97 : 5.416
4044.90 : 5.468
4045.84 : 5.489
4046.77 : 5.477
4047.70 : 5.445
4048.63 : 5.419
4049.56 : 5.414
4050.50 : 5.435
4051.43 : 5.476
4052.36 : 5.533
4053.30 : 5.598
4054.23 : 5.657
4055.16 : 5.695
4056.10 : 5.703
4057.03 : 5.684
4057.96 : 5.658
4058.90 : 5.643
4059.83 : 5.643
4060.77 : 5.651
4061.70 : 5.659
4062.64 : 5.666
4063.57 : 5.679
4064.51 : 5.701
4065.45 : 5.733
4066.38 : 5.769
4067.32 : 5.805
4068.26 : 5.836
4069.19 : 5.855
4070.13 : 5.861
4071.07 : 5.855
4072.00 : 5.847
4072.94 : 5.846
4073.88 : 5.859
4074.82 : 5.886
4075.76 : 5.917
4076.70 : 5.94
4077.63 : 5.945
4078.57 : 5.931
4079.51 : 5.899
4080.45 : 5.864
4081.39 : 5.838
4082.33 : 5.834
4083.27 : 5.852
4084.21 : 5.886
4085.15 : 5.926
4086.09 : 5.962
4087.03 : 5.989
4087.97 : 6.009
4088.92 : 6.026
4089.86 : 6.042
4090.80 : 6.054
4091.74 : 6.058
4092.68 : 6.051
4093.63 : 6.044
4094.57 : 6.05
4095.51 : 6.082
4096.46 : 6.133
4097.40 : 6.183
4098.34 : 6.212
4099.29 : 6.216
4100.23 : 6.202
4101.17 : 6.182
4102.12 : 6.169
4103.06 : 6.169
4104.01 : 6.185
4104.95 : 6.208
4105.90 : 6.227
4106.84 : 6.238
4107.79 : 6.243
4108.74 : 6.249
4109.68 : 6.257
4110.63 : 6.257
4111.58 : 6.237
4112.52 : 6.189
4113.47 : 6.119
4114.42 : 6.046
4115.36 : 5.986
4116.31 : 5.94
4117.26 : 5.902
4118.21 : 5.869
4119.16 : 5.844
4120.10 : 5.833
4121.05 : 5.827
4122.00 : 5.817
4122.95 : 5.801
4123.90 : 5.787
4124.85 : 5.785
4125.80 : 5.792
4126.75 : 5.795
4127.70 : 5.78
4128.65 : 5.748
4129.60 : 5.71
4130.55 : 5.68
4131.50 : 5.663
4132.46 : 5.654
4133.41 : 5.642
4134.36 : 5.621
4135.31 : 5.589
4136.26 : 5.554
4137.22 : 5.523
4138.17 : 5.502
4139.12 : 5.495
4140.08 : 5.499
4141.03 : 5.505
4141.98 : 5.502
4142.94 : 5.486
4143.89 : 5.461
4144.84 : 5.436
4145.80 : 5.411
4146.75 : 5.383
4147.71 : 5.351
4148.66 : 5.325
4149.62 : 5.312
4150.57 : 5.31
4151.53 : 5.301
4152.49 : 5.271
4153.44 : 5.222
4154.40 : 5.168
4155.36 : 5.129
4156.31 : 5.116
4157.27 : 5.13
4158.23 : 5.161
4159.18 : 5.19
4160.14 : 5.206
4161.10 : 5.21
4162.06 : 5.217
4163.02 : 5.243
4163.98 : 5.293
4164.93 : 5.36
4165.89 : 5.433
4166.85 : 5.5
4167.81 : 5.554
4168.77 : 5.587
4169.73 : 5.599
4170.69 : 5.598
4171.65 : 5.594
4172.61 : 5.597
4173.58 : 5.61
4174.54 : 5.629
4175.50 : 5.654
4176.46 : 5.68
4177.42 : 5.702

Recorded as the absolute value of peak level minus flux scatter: 5.9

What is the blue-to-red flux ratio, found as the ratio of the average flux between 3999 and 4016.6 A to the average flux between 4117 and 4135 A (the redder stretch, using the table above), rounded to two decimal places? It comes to 0.96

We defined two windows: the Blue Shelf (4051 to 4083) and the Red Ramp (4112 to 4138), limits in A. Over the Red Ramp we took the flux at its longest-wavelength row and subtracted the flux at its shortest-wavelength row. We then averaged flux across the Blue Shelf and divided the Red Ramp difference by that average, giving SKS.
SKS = -0.12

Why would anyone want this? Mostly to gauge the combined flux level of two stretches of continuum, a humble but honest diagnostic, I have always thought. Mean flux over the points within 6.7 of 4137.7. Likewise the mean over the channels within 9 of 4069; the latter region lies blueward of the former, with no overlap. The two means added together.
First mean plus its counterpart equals 11.4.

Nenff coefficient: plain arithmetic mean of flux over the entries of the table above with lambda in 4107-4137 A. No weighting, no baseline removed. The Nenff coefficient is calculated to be 5.9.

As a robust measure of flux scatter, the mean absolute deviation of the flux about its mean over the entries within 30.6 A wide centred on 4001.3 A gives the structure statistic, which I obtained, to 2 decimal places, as 0.12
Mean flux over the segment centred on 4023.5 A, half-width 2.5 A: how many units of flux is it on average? 5.59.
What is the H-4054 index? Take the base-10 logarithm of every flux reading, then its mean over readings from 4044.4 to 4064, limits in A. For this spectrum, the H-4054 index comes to 0.746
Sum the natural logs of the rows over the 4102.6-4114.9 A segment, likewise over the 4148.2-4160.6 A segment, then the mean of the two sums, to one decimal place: 22.6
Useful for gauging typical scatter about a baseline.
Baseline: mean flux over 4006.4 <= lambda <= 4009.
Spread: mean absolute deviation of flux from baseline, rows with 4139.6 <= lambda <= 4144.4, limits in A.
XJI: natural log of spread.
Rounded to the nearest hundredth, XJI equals -1.72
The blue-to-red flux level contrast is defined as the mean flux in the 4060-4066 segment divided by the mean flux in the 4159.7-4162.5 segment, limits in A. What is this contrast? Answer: 1.09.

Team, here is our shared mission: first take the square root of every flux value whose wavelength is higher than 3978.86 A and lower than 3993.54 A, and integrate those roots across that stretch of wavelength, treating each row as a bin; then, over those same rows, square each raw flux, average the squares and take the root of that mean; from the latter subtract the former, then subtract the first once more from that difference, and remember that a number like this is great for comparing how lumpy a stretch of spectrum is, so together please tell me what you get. -64.4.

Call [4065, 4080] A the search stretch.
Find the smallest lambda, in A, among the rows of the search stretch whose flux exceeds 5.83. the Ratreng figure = 4068.26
